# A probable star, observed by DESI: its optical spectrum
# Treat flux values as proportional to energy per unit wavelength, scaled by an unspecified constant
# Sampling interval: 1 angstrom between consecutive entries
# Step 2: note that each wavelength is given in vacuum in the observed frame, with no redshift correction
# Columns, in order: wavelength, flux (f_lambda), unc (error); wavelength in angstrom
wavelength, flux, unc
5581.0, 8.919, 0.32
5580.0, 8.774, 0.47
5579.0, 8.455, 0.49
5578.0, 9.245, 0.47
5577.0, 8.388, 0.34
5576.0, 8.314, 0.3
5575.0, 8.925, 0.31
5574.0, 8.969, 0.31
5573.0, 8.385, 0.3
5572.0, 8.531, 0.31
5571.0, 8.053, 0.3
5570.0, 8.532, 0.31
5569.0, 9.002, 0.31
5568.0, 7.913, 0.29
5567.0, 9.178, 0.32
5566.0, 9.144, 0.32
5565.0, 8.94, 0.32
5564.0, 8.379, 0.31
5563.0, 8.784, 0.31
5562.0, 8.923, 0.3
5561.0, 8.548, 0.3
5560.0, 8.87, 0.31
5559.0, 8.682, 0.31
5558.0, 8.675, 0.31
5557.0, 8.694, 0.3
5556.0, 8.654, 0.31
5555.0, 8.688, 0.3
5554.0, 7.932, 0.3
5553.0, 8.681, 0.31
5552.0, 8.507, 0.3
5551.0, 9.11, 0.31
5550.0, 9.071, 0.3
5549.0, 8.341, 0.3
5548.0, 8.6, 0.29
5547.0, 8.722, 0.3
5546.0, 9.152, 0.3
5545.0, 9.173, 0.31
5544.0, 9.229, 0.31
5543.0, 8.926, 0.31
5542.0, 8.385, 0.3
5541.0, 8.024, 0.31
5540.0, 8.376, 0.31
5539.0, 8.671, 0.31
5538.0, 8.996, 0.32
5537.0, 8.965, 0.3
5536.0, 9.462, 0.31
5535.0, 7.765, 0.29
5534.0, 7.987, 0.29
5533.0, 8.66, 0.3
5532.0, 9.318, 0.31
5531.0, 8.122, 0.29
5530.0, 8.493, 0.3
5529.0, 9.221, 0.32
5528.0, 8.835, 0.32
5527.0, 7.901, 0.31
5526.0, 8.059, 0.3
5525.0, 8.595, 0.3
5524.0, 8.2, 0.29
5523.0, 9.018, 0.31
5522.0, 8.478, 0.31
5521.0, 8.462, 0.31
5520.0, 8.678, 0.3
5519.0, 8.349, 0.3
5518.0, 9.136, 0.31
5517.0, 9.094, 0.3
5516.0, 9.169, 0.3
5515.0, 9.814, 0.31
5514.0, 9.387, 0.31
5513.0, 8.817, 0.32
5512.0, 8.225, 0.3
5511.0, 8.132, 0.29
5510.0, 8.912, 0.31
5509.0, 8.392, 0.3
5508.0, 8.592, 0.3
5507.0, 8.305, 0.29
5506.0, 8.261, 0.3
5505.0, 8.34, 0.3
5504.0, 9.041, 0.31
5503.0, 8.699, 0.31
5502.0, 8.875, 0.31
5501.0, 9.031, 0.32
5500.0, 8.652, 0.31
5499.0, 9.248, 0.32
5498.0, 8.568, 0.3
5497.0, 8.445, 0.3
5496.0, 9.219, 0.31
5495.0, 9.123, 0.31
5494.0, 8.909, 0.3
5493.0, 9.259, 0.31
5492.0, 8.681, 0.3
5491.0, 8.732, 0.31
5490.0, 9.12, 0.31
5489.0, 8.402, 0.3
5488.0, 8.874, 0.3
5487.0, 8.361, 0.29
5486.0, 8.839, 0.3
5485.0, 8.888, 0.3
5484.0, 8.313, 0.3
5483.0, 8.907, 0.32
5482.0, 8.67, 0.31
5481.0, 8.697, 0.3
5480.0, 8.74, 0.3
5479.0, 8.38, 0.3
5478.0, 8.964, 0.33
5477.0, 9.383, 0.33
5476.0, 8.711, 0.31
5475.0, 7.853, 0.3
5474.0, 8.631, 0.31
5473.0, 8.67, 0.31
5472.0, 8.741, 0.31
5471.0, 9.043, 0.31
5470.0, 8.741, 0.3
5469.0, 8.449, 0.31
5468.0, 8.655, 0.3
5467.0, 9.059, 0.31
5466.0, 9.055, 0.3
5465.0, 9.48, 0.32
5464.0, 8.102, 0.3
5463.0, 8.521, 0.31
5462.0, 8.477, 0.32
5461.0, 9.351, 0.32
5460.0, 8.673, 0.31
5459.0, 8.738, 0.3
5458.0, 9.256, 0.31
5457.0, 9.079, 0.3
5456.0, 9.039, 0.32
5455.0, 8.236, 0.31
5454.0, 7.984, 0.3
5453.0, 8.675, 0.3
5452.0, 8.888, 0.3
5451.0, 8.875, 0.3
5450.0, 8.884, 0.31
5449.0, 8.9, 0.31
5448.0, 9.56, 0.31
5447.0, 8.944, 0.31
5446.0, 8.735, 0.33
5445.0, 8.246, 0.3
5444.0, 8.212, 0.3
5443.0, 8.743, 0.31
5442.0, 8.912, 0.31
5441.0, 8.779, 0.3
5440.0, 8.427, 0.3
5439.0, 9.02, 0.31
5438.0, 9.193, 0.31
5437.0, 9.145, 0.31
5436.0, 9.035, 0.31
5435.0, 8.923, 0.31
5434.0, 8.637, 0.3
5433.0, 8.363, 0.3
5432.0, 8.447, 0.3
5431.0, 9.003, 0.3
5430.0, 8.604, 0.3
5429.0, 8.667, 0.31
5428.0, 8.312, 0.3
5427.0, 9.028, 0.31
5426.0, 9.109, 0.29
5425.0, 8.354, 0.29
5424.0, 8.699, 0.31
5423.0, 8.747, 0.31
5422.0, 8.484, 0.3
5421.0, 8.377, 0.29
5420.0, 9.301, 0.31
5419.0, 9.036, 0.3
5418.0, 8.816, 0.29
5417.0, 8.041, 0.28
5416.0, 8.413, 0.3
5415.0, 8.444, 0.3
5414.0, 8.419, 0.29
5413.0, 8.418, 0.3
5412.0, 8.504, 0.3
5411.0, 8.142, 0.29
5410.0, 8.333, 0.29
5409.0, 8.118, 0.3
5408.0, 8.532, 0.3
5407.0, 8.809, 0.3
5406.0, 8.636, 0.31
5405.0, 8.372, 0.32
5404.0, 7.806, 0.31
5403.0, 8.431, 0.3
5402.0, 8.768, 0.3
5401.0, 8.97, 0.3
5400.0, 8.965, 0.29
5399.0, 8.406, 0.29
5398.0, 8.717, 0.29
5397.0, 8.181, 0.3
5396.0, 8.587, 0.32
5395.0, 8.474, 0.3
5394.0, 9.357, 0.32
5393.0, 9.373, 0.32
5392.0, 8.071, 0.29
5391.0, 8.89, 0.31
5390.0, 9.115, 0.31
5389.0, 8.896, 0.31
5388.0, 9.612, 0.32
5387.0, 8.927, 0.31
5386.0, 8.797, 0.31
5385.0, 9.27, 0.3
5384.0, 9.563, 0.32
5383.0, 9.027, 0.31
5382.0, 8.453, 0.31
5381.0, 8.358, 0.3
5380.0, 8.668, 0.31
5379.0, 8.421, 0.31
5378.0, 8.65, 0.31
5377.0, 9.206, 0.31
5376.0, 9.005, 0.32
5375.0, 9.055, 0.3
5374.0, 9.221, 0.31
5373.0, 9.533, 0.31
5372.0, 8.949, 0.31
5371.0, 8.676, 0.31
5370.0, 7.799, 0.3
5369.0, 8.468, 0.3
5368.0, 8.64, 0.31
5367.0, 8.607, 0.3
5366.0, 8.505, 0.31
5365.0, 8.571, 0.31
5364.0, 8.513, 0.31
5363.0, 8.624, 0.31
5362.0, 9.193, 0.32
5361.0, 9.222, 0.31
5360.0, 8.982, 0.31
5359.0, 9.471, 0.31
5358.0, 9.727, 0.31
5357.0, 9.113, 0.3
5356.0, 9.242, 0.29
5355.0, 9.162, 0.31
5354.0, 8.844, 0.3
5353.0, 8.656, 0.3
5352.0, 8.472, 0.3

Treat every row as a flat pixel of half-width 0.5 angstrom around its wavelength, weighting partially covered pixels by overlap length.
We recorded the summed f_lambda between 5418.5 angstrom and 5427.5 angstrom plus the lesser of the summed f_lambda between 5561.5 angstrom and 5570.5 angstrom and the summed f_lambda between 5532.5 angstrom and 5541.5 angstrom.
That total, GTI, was 156.0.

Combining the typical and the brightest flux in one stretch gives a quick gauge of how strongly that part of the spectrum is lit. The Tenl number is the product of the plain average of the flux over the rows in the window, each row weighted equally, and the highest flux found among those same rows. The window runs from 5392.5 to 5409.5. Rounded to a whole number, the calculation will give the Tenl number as 81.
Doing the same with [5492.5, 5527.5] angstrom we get 86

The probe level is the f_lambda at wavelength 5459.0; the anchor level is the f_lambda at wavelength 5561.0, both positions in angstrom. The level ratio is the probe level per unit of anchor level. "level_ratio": 1.02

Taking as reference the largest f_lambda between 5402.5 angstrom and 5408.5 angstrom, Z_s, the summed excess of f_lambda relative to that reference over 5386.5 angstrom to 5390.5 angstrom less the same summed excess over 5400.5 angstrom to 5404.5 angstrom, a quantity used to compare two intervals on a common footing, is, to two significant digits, 2.6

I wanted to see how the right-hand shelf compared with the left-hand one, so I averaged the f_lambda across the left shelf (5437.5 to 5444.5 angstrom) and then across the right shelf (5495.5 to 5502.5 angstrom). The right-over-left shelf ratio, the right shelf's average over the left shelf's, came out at 1.01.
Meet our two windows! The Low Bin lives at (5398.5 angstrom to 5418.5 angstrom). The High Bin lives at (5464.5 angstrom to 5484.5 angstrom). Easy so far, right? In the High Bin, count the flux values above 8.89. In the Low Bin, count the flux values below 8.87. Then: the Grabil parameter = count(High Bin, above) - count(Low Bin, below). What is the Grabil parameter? -11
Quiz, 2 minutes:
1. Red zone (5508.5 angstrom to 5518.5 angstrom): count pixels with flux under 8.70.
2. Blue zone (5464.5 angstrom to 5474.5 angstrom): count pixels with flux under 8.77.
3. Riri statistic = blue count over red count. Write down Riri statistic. 2.0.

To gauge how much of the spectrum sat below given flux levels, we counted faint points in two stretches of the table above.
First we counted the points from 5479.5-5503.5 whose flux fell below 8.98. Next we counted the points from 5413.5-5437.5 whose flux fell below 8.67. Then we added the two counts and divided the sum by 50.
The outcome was 0.62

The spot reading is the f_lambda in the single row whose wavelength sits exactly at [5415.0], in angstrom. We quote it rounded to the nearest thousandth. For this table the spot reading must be 8.444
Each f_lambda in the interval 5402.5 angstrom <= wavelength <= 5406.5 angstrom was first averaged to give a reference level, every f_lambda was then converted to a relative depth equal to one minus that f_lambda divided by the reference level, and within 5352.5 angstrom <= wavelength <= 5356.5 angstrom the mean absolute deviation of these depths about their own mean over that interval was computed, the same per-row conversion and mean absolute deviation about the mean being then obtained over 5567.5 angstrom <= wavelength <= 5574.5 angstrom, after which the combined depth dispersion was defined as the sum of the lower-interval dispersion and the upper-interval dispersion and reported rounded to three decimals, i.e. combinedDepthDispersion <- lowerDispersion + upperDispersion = 0.065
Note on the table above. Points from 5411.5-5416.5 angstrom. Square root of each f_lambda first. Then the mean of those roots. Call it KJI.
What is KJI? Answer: 2.91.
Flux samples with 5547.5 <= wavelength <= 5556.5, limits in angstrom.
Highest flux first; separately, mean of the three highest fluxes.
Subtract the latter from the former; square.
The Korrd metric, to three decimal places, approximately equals 0.024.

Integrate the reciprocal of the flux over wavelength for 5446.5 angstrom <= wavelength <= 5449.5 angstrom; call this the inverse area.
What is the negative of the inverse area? -0.329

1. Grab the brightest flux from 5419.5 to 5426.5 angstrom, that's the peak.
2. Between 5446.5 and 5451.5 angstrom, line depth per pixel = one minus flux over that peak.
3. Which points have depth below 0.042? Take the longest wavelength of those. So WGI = 5448.0 angstrom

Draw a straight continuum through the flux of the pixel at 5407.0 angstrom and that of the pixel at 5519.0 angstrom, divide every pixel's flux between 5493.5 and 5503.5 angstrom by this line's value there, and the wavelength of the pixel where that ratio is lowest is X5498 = 5497.0 angstrom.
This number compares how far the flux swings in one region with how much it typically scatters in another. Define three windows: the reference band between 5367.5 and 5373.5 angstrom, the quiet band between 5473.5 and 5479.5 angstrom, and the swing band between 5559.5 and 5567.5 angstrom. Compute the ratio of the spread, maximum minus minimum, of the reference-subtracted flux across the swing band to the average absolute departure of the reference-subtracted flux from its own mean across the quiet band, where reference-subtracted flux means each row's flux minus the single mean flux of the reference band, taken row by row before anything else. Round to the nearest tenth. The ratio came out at 2.2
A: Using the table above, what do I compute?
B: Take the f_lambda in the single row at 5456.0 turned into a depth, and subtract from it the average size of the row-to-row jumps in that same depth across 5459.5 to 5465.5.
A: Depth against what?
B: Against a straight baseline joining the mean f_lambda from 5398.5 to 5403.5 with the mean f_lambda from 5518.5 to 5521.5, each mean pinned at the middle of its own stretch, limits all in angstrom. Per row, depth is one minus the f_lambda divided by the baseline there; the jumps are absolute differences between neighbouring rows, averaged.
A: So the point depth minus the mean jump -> -0.13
